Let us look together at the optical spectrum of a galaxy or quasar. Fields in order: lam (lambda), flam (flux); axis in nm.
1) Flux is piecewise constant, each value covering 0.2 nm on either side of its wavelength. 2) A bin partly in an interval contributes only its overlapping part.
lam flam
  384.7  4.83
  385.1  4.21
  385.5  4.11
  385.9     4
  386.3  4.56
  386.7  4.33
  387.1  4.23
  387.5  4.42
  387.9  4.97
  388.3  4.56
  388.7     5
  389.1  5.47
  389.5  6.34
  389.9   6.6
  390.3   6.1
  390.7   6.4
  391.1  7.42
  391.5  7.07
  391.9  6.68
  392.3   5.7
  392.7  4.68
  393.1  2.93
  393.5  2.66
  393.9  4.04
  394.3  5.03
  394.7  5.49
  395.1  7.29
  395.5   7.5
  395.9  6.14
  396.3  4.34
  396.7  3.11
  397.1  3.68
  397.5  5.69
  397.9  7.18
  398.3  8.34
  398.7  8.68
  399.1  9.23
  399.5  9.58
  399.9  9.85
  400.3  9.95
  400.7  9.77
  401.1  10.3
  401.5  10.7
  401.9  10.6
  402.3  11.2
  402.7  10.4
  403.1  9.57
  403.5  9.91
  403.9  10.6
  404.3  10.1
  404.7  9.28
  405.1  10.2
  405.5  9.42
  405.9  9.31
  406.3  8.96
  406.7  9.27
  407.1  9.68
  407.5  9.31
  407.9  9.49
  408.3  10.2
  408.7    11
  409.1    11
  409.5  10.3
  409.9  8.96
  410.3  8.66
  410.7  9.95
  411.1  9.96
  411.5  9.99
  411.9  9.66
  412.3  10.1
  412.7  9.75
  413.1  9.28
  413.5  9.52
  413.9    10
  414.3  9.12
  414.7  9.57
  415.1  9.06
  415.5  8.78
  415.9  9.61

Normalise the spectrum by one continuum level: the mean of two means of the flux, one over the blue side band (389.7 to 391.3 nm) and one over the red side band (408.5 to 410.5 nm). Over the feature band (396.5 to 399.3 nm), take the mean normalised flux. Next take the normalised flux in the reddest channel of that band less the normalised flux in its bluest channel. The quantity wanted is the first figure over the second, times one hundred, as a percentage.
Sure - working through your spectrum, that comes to 107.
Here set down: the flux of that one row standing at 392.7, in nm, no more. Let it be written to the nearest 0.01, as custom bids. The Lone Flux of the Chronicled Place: 4.68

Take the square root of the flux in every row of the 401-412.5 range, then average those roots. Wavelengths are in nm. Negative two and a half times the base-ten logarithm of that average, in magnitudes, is -1.25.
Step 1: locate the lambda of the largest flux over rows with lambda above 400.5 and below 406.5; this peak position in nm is 402.3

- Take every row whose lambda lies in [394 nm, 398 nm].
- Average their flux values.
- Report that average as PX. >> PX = 5.5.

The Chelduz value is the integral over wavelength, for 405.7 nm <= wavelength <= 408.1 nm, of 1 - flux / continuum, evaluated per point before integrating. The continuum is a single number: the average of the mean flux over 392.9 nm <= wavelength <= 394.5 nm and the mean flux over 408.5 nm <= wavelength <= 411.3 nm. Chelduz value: -0.89 nm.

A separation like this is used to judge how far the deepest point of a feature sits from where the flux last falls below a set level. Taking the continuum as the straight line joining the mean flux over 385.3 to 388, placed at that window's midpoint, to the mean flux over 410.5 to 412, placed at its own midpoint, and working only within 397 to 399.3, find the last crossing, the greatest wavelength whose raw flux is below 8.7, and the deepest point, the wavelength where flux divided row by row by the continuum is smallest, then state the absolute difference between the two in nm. 1.60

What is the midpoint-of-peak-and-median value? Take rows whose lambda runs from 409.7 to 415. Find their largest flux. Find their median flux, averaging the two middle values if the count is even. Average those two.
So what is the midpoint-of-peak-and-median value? 9.9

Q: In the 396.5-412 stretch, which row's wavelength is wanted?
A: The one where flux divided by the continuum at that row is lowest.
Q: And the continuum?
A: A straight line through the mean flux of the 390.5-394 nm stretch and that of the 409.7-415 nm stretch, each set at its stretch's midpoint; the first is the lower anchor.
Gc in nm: 396.7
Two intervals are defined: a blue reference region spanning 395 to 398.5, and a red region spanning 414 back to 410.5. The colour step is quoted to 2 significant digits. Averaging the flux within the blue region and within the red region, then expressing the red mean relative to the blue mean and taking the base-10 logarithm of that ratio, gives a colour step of 0.22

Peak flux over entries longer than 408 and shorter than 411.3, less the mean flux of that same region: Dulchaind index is 1.0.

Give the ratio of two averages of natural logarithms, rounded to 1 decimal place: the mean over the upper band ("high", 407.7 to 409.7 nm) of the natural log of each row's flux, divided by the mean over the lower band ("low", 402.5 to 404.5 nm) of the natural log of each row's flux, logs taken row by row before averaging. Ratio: 1.0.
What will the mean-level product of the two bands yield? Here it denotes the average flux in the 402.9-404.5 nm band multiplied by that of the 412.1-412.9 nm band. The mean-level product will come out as 100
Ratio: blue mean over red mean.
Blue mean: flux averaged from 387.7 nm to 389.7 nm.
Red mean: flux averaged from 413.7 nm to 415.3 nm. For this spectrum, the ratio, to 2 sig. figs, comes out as 0.56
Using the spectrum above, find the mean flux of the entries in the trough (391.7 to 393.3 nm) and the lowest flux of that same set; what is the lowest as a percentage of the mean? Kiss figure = 58.6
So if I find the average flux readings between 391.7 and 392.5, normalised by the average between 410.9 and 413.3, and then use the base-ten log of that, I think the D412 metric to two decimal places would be -0.20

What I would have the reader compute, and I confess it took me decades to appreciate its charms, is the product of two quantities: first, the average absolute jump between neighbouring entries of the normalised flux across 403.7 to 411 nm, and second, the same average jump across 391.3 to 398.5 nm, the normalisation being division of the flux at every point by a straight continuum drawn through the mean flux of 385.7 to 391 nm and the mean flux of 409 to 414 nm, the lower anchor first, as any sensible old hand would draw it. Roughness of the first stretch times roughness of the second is 0.011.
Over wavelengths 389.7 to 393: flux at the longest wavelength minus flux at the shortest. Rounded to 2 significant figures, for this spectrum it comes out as -1.9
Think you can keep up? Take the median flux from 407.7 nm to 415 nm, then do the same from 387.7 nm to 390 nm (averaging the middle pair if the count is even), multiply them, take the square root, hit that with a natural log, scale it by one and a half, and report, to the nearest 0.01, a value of 2.96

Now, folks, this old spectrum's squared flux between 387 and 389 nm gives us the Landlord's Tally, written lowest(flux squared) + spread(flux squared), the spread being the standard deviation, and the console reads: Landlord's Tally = 21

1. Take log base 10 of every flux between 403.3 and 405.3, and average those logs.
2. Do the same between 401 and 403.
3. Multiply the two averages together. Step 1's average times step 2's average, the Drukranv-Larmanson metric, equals 1.03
